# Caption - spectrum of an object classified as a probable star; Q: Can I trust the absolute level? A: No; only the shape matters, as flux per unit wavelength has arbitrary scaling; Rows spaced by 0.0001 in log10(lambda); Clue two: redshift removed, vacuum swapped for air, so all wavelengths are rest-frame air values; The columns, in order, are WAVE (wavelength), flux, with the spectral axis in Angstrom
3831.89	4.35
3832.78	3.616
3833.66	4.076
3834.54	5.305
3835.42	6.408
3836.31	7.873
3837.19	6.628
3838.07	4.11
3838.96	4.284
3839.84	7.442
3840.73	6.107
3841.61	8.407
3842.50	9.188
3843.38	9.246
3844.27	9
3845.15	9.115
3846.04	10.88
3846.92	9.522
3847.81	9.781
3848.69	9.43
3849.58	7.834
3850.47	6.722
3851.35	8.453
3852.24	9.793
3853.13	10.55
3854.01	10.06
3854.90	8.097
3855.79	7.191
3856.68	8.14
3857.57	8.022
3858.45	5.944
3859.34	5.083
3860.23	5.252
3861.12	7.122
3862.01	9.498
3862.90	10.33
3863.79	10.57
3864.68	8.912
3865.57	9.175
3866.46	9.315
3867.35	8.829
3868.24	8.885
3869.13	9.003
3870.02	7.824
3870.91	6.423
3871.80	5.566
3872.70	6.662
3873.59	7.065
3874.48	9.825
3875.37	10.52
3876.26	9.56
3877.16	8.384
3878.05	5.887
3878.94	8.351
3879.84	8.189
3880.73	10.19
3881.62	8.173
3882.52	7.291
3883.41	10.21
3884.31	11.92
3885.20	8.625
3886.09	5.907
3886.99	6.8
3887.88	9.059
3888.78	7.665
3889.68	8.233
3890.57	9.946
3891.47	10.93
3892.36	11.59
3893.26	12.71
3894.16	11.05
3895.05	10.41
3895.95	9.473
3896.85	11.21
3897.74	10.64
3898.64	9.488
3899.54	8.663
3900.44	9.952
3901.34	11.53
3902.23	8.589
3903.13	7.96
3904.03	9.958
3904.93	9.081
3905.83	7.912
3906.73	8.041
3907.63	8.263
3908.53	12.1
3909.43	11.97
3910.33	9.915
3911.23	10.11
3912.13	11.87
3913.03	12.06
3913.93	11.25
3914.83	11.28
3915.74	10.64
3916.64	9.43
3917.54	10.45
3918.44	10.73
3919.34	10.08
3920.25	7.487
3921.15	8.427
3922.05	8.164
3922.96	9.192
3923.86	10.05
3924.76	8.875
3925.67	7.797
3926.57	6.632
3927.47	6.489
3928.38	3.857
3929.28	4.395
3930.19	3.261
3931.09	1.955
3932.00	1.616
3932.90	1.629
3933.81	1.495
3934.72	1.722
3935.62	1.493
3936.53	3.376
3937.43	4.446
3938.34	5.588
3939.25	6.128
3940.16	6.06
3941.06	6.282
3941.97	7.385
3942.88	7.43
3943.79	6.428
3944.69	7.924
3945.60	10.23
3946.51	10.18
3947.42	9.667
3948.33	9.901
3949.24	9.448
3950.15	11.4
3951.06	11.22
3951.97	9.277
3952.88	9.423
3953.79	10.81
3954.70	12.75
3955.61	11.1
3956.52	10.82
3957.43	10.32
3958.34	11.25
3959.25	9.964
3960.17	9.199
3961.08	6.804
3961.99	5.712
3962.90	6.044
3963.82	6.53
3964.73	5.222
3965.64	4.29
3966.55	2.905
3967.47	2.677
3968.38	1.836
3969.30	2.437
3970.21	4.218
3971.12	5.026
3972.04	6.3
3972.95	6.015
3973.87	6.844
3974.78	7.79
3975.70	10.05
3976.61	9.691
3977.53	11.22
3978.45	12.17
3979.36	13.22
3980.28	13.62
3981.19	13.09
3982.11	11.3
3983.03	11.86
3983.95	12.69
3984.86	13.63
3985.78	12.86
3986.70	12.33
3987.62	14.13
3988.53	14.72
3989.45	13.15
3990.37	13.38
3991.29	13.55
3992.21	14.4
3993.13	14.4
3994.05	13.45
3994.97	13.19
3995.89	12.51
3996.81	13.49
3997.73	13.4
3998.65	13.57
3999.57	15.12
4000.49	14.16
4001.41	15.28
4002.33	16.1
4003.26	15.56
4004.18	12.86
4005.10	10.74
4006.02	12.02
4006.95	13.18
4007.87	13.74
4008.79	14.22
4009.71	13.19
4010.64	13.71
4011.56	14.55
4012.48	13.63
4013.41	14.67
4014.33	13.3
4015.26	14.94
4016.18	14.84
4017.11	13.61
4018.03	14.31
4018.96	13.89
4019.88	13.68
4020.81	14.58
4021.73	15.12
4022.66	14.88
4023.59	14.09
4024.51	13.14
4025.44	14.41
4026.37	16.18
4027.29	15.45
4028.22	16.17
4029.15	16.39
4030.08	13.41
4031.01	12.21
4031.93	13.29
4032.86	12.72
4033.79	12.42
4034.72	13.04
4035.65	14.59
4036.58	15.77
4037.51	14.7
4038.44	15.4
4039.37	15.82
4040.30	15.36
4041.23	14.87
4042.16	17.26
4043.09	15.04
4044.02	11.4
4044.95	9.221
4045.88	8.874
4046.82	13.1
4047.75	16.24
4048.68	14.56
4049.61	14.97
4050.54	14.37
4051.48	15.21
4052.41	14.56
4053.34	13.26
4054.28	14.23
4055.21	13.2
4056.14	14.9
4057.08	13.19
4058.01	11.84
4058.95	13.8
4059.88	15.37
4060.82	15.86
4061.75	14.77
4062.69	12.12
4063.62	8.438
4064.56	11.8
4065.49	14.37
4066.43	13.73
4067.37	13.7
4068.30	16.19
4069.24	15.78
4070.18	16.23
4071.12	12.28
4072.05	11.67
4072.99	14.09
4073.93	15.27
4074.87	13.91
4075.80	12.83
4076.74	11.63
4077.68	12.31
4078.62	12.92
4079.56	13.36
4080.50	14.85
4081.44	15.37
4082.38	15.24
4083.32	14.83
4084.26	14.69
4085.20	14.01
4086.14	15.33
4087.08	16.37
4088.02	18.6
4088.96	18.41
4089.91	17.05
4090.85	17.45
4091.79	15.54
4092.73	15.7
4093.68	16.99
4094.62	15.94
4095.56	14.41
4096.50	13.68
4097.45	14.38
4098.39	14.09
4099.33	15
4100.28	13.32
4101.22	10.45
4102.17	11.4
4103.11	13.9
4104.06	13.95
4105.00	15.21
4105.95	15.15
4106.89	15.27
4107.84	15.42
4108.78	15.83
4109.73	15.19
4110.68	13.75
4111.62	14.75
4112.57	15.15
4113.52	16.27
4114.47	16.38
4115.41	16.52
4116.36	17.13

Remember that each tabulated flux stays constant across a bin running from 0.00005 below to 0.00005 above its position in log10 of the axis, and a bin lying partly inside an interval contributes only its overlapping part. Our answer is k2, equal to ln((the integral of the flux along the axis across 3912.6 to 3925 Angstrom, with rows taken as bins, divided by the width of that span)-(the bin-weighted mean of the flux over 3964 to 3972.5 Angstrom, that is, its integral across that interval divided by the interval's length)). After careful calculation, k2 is 1.8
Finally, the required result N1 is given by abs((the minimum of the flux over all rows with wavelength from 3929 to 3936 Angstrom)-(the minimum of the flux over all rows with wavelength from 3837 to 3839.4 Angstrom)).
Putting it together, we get 3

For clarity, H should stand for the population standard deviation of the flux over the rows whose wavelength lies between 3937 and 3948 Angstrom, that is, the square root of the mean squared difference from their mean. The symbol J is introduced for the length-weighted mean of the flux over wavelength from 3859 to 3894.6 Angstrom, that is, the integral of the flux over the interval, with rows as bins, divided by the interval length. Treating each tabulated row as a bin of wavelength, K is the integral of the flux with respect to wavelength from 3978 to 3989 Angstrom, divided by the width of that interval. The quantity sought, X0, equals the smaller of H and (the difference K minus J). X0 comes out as 1.8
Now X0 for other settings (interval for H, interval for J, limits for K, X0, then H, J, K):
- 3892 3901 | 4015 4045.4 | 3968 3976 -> -8.7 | 1.13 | 14.3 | 6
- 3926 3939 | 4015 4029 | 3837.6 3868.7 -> -6.4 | 1.80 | 14.7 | 8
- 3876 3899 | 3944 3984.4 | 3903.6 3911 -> 0.9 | 1.76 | 8.7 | 10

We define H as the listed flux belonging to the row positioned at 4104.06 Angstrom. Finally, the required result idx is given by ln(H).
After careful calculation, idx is 2.64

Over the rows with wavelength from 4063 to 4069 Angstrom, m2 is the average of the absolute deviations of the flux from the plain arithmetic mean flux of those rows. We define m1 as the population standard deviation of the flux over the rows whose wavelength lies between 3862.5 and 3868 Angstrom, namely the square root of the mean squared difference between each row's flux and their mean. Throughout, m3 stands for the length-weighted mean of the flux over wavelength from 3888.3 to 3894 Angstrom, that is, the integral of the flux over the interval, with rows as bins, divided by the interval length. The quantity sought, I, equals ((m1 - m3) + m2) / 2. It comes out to -3.8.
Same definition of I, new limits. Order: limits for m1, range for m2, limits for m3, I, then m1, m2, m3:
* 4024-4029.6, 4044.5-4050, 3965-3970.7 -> 0.3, 1.2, 2.5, 3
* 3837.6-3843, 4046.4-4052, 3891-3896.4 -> -4.2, 1.9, 0.7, 11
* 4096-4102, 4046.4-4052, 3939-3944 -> -2.2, 1.5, 0.7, 7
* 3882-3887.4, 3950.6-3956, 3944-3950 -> -3.3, 2.1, 0.9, 10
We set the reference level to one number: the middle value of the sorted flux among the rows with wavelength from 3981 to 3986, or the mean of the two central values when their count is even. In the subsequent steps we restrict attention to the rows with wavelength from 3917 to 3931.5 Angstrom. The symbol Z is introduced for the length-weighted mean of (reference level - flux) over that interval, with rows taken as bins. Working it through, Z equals 5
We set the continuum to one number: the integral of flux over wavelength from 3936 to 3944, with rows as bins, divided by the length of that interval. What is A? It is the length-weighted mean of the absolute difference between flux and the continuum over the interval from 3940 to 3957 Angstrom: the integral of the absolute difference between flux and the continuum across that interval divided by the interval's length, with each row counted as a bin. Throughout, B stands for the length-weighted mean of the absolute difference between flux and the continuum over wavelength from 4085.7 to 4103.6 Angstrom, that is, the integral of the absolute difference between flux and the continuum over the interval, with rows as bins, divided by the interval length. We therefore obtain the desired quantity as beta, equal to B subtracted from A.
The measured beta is -6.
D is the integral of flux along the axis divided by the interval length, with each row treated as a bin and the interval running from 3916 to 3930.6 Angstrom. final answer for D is 7.9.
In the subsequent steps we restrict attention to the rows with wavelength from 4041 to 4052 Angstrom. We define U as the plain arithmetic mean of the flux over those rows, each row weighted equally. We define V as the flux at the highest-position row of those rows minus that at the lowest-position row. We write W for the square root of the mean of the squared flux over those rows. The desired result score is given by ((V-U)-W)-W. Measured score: -41.4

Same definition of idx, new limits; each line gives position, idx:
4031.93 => 2.59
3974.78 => 2.05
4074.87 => 2.63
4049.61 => 2.71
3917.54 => 2.35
